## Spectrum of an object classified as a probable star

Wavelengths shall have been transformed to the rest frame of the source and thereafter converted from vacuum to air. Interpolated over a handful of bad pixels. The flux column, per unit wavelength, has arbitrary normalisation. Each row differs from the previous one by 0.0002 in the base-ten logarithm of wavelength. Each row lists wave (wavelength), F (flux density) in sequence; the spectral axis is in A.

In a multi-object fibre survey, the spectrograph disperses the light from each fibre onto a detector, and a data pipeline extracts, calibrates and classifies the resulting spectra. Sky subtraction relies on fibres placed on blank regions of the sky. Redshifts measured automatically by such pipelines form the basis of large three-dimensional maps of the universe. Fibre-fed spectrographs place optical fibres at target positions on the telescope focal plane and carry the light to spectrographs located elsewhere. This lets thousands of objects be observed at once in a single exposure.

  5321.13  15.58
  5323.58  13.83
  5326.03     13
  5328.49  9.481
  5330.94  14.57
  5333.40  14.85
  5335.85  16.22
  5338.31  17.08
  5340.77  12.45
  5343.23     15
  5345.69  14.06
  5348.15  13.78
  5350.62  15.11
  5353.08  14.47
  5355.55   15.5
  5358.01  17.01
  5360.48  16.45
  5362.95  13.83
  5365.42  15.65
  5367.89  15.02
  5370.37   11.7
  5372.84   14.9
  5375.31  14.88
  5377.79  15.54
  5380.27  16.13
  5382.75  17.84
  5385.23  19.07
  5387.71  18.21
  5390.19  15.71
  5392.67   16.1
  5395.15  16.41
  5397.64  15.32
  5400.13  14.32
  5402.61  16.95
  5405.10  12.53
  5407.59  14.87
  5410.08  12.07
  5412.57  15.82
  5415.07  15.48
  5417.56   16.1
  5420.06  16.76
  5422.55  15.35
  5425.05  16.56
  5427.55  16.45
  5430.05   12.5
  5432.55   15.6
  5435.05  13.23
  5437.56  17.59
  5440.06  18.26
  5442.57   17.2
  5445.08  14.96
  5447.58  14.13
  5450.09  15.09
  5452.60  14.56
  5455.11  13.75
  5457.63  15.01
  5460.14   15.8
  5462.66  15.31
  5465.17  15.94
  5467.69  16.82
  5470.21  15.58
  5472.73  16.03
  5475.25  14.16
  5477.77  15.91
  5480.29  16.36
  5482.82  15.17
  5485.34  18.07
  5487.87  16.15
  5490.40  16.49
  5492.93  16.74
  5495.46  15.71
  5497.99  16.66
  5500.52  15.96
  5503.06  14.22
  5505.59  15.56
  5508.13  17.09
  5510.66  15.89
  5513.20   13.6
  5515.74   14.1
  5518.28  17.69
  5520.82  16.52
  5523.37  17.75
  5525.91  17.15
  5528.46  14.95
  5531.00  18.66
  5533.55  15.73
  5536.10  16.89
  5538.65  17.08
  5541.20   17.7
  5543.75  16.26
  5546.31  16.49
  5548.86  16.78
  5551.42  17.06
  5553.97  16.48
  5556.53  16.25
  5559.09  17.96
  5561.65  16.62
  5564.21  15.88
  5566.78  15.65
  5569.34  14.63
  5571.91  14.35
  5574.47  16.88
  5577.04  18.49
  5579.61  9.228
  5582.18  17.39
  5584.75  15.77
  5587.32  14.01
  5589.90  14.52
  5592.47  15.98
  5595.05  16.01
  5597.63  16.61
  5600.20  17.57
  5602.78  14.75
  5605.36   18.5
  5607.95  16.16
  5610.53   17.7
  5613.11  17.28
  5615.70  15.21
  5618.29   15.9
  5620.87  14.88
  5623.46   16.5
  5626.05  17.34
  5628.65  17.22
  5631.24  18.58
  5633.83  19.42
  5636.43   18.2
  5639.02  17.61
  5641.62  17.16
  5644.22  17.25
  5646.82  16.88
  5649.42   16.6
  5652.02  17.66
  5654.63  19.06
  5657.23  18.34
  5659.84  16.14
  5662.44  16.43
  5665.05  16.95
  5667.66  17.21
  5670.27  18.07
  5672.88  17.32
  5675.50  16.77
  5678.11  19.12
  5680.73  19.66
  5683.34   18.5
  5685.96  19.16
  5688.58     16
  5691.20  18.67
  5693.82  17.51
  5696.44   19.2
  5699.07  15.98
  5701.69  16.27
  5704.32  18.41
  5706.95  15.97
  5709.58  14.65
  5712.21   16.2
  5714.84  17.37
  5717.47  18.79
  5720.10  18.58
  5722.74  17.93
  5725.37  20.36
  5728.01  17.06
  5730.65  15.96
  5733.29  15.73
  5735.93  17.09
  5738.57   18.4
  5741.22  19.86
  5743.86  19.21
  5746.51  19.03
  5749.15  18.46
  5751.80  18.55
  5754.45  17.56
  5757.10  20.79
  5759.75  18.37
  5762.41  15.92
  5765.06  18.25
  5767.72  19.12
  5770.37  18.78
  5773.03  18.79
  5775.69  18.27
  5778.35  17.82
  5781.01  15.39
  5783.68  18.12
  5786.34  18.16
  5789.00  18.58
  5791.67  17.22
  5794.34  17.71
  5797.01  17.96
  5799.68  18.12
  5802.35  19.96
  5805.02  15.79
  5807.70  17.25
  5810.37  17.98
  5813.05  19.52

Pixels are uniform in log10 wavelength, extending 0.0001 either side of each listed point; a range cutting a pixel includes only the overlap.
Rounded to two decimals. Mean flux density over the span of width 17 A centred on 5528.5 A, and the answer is 16.81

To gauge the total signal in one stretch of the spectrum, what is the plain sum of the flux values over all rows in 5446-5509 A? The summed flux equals 392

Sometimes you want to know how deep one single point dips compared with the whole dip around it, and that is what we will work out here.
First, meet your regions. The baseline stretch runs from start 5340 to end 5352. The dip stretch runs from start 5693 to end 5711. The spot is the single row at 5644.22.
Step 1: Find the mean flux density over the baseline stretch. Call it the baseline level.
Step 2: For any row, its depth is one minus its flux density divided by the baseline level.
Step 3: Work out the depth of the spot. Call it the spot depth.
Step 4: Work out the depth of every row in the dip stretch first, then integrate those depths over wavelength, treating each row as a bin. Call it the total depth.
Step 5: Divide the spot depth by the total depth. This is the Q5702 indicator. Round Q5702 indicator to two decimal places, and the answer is 0.06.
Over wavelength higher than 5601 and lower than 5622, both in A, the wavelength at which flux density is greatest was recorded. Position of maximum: 5605.36 A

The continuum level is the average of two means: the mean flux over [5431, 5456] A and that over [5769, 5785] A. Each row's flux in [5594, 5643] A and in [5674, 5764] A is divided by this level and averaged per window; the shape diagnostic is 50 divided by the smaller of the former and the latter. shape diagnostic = 49.0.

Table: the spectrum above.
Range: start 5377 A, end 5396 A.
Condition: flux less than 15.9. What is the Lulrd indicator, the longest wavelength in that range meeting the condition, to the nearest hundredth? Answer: 5390.19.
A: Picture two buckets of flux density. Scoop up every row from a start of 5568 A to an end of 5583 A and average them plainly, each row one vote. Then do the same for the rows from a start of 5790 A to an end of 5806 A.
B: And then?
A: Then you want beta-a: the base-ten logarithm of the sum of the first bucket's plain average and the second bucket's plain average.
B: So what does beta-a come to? 1.52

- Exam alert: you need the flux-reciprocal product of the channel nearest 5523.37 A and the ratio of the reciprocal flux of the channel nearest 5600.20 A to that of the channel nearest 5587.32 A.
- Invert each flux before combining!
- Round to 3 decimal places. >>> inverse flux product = 0.045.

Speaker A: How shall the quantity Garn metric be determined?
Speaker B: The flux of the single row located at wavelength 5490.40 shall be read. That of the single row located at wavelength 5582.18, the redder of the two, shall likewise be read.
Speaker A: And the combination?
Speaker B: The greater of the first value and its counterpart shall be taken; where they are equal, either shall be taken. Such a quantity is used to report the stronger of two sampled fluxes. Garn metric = 17.4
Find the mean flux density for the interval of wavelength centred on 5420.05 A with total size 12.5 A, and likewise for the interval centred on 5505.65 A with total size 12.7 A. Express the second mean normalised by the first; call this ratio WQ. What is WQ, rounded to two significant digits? 0.98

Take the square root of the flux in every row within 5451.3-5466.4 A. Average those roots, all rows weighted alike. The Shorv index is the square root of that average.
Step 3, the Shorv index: 1.97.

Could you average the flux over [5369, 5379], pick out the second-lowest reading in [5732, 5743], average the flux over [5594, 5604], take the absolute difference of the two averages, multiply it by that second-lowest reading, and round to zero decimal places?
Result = 34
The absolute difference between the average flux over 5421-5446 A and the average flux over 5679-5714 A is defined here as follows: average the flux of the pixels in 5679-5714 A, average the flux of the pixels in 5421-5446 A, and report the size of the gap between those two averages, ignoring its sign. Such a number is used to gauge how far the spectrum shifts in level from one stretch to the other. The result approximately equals 1.6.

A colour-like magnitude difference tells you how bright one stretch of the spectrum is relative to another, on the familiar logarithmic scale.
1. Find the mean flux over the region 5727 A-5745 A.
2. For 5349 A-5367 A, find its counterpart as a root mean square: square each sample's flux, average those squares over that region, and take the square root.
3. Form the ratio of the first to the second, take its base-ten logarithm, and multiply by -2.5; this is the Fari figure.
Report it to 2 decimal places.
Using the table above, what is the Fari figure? -0.14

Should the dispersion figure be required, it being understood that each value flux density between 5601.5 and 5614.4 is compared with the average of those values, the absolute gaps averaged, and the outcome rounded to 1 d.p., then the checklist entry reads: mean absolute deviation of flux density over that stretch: 1.1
